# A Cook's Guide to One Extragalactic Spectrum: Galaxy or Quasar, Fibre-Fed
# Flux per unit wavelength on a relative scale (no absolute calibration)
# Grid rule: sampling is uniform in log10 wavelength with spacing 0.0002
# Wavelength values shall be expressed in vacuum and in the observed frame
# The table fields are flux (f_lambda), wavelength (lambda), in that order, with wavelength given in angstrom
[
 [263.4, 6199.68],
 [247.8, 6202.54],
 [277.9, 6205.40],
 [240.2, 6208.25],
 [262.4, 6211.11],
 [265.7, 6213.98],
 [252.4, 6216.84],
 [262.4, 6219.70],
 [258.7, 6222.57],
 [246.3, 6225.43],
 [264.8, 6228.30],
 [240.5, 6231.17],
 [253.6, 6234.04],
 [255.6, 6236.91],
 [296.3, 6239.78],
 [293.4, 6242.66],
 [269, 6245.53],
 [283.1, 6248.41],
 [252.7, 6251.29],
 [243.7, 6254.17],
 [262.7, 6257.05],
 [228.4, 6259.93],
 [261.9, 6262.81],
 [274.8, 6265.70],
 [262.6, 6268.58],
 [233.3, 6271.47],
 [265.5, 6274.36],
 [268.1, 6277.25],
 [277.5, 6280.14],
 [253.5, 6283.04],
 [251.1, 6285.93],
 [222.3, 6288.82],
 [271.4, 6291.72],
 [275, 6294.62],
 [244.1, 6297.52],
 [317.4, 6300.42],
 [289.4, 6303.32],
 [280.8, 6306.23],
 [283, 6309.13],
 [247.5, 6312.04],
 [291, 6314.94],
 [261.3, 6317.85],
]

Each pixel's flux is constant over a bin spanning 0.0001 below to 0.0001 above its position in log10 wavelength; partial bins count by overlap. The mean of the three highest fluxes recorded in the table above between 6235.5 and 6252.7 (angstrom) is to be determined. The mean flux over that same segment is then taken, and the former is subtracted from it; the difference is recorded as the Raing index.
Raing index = -15.9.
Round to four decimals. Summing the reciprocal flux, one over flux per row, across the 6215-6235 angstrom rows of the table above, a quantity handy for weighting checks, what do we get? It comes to 0.0276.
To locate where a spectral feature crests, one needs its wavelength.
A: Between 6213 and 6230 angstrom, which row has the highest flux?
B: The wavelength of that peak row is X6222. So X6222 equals 6213.98 angstrom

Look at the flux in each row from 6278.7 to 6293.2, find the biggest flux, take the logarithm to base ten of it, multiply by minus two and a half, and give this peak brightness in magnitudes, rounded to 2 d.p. -6.11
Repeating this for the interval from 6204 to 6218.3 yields -6.11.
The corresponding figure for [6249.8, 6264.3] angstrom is -6.05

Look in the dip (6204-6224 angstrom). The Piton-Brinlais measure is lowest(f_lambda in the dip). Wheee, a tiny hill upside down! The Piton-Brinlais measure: 240.2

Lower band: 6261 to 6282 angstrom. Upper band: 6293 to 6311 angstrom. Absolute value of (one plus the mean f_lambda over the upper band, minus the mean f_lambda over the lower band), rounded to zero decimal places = 19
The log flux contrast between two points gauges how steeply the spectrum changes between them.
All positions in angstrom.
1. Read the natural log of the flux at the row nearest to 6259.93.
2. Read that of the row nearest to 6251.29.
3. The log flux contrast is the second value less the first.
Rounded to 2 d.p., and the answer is 0.10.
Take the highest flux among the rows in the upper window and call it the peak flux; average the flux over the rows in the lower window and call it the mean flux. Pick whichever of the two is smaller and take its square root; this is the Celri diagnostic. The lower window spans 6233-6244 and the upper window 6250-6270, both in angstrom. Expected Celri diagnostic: 16.6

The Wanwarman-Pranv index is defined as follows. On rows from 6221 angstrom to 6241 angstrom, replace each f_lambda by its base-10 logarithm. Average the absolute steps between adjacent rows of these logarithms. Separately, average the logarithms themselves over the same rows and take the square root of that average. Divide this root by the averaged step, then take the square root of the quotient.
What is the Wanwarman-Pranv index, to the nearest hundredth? 7.09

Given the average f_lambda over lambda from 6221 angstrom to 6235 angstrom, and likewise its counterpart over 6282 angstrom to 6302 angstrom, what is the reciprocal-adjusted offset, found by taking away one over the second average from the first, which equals 253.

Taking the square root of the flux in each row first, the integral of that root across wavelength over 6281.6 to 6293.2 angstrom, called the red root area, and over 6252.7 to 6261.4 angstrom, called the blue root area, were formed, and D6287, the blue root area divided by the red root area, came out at 0.74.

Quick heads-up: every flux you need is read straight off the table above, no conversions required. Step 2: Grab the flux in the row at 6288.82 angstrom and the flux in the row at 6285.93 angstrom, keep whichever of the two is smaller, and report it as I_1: 222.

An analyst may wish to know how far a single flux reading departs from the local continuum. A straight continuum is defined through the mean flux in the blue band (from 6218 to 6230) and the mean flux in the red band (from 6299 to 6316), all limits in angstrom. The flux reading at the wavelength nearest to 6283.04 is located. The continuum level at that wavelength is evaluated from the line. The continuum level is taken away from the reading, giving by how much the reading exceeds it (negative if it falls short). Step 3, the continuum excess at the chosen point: -23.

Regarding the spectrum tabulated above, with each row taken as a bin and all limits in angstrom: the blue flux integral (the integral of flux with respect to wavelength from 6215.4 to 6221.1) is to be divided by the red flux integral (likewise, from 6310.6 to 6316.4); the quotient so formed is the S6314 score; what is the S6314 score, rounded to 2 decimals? 0.94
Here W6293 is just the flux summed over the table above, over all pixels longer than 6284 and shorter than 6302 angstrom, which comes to 1581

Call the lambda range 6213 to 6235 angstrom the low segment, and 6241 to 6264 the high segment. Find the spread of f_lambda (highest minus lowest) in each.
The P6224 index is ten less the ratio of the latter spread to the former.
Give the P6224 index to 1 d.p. 7.4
